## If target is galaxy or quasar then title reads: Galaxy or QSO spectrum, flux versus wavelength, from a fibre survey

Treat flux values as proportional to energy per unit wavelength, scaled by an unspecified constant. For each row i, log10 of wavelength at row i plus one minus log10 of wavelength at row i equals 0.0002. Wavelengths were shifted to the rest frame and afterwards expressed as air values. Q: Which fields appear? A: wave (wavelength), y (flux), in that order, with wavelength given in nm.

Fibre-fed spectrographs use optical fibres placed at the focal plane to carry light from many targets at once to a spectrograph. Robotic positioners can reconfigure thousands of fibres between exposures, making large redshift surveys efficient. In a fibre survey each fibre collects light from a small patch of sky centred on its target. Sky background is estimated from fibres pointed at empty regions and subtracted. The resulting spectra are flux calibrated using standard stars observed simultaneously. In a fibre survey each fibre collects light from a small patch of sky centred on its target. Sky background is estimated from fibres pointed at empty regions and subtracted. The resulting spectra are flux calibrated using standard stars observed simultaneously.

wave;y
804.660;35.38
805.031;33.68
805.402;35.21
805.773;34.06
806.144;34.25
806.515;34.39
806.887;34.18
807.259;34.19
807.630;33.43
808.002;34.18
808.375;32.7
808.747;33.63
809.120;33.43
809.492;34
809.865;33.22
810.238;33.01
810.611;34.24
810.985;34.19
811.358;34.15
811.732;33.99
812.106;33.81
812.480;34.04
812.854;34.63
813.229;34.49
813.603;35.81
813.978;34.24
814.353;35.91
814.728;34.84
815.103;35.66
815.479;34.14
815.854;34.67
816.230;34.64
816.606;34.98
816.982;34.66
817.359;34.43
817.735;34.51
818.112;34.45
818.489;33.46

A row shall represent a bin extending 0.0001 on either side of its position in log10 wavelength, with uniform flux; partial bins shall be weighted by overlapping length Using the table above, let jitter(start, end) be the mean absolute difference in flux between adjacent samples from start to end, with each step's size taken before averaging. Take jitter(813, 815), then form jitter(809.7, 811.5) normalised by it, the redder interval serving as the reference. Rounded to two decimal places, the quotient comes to 0.27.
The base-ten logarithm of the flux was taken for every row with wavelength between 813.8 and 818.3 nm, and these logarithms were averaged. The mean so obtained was 1.54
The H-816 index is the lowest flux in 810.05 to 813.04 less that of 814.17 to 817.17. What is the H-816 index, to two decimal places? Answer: -1.13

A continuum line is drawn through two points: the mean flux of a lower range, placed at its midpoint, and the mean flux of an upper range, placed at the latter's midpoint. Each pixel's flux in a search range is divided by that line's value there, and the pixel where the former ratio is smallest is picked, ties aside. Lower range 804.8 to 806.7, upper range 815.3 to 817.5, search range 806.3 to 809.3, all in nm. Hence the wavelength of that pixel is 808.375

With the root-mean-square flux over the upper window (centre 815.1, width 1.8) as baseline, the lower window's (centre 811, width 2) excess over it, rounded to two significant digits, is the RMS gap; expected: -1.1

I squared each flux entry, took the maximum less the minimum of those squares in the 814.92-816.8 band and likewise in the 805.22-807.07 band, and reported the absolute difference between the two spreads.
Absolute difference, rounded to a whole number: 26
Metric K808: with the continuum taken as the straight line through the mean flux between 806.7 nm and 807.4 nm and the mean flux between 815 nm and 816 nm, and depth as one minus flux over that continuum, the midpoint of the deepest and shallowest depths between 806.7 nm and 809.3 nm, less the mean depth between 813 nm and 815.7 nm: 0.031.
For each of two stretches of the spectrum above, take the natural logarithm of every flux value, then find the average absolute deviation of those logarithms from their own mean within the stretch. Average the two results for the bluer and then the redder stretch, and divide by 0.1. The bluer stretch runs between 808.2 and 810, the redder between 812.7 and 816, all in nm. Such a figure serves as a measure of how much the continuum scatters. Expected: 0.13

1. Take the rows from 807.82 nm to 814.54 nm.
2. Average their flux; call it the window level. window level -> 34.1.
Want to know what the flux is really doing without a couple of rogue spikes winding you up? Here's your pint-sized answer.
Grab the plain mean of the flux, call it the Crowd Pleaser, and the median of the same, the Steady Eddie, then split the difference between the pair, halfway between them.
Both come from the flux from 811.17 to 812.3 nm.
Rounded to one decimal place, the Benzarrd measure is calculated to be 34.0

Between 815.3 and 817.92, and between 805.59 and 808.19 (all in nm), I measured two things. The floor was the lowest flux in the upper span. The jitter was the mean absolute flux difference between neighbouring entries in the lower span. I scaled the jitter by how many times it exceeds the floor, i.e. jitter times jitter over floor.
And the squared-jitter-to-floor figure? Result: 0.0035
